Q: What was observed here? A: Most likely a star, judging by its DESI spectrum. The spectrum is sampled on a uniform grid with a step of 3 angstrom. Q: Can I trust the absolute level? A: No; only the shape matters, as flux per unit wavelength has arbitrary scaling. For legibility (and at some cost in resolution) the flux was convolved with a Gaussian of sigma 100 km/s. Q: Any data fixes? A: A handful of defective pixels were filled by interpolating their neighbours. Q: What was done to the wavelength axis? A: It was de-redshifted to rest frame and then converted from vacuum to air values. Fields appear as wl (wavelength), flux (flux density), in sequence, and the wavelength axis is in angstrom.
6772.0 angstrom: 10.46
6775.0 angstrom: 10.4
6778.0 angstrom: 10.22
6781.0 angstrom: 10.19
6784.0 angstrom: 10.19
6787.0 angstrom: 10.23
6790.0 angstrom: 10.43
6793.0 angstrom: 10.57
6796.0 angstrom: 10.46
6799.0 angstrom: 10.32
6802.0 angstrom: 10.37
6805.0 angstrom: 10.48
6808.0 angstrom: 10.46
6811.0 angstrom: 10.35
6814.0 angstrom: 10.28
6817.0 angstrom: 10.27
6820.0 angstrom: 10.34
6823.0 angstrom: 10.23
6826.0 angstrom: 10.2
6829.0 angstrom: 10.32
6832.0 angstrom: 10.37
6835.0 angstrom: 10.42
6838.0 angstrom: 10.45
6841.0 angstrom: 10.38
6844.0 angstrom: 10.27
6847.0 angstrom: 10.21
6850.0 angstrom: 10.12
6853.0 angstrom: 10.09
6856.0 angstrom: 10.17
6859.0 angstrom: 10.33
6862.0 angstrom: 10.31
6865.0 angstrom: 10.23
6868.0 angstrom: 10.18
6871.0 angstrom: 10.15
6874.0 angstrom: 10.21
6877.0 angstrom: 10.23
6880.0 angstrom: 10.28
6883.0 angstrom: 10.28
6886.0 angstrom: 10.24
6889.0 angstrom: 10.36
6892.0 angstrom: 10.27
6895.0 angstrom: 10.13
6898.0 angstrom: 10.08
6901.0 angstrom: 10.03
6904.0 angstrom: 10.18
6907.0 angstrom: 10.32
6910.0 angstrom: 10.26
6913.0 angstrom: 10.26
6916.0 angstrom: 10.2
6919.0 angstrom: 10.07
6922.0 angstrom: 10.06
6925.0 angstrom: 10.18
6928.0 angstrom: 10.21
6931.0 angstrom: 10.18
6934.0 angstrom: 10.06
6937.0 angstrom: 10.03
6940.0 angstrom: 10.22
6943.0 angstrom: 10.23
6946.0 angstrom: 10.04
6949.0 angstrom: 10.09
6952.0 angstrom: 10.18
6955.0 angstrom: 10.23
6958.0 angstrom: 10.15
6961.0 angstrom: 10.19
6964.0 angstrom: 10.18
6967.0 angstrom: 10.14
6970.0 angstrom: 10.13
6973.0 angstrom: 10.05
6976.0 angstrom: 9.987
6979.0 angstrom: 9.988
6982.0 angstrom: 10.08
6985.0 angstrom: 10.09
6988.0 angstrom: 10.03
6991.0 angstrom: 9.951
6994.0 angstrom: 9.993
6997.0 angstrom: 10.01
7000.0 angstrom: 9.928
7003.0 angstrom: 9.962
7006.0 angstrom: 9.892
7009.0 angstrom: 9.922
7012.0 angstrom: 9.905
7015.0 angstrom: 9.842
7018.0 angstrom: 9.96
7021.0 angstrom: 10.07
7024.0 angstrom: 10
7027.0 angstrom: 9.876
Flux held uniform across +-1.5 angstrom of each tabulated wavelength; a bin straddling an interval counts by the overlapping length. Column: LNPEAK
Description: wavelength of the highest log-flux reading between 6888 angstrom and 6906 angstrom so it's 6889.0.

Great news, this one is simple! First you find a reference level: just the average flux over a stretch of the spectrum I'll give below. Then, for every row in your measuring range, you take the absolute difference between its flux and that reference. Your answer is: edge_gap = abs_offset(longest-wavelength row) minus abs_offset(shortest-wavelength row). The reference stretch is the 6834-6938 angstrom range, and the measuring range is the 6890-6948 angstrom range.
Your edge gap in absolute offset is 0.11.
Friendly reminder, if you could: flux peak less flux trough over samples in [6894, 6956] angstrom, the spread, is 0.290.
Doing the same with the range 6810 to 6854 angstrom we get 0.360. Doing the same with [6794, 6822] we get 0.210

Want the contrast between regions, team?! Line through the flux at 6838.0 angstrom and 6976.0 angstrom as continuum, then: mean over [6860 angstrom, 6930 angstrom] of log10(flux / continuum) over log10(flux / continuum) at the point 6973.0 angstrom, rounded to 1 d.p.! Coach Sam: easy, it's -1.0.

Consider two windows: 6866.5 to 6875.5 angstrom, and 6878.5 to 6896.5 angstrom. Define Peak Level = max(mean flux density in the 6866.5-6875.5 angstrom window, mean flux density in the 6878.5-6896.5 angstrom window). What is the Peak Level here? 10.3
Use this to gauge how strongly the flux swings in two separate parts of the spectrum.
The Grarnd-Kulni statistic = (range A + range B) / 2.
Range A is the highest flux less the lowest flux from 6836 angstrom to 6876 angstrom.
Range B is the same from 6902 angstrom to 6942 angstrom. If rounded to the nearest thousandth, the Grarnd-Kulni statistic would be 0.325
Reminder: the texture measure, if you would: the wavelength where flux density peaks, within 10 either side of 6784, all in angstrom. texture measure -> 6793.0 angstrom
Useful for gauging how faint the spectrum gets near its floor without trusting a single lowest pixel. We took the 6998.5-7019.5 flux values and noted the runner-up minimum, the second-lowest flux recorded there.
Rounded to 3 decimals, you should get 9.892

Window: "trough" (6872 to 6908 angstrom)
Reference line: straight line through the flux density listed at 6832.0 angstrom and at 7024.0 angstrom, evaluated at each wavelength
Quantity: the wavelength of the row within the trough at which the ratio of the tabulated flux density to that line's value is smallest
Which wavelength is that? 6901.0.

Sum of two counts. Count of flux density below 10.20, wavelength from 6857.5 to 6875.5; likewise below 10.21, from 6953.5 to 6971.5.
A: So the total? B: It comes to 7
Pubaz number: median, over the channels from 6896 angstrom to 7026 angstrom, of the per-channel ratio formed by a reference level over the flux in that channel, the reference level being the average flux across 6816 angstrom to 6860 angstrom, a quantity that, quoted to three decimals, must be 1.021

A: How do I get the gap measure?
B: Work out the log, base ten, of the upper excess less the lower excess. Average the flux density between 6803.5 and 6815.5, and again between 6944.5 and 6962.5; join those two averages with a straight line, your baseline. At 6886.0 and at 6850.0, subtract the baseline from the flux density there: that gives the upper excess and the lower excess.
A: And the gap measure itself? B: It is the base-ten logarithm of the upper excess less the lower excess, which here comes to -0.74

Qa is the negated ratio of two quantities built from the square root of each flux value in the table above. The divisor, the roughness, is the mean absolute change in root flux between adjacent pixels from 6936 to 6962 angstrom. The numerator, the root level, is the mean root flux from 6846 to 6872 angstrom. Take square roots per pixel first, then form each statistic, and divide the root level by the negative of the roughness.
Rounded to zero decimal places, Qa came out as -232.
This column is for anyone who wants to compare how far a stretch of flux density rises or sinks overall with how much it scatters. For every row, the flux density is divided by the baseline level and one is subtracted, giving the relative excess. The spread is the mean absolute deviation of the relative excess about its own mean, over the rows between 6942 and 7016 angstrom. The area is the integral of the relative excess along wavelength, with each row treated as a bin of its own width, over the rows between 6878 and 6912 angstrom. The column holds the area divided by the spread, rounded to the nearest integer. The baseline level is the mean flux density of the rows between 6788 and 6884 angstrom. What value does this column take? -30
